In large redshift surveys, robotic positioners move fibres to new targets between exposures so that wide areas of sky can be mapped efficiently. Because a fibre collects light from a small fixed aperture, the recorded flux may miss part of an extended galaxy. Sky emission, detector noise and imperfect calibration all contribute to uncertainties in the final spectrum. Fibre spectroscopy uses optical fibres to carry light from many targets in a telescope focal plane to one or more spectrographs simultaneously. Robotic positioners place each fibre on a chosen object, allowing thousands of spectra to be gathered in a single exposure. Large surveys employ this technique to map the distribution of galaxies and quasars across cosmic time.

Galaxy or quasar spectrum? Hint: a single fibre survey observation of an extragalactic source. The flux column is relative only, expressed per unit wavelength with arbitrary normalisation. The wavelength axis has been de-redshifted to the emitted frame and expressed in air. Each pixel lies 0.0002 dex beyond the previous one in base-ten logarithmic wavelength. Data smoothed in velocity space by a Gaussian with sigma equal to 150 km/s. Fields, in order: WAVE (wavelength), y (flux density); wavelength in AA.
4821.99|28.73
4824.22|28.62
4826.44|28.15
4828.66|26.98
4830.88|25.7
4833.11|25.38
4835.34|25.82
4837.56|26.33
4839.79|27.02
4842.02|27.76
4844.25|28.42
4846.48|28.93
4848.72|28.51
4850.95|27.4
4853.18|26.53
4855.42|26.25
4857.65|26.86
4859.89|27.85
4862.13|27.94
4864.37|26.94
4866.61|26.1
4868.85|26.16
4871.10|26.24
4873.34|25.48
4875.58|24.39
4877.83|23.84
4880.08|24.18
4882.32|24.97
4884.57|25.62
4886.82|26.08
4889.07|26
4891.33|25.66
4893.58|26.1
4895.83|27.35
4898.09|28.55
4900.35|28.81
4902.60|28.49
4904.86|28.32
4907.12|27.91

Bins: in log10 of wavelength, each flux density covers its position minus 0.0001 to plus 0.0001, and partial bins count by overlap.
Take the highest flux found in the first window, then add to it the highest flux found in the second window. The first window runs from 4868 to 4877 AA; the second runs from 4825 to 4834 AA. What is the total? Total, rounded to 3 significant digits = 54.4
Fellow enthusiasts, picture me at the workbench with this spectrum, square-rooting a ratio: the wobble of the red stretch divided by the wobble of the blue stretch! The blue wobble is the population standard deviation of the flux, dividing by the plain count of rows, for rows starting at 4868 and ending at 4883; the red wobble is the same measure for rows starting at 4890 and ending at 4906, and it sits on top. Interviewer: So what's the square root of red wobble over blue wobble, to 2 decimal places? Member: 1.15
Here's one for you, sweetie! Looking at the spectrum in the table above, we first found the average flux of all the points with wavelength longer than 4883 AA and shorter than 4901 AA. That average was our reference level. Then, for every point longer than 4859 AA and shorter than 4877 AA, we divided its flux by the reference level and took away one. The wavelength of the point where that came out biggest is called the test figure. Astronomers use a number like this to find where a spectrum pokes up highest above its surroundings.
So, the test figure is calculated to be 4862.13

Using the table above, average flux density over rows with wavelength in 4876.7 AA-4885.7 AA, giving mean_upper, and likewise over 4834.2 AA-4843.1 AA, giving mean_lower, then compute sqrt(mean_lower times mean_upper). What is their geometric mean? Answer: 25.7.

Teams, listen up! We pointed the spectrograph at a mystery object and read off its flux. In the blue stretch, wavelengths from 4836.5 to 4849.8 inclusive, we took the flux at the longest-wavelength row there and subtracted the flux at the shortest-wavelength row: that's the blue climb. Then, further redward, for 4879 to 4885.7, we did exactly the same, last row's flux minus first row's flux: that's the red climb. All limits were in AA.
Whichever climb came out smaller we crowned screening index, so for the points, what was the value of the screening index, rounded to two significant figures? 1.4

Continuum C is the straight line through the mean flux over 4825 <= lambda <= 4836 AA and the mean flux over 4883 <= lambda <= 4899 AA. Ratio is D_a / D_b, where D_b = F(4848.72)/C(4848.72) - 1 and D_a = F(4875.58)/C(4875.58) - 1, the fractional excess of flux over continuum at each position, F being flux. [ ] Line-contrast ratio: -1.0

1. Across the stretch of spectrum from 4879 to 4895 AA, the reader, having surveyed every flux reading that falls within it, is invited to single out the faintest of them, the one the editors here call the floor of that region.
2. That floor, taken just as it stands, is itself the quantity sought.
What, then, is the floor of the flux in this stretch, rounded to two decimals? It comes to 24.18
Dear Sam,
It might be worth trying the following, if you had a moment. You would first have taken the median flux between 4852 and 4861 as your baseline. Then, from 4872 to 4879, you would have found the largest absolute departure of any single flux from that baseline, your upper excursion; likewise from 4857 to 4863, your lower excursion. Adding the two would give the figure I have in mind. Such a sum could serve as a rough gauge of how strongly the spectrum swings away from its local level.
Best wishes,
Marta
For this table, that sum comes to 4.10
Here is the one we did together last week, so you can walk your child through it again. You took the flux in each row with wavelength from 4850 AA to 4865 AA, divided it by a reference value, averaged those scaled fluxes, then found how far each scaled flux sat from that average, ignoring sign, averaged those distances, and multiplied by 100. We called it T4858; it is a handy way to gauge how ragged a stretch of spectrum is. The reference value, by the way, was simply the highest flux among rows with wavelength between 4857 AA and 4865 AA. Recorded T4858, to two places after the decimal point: 1.90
